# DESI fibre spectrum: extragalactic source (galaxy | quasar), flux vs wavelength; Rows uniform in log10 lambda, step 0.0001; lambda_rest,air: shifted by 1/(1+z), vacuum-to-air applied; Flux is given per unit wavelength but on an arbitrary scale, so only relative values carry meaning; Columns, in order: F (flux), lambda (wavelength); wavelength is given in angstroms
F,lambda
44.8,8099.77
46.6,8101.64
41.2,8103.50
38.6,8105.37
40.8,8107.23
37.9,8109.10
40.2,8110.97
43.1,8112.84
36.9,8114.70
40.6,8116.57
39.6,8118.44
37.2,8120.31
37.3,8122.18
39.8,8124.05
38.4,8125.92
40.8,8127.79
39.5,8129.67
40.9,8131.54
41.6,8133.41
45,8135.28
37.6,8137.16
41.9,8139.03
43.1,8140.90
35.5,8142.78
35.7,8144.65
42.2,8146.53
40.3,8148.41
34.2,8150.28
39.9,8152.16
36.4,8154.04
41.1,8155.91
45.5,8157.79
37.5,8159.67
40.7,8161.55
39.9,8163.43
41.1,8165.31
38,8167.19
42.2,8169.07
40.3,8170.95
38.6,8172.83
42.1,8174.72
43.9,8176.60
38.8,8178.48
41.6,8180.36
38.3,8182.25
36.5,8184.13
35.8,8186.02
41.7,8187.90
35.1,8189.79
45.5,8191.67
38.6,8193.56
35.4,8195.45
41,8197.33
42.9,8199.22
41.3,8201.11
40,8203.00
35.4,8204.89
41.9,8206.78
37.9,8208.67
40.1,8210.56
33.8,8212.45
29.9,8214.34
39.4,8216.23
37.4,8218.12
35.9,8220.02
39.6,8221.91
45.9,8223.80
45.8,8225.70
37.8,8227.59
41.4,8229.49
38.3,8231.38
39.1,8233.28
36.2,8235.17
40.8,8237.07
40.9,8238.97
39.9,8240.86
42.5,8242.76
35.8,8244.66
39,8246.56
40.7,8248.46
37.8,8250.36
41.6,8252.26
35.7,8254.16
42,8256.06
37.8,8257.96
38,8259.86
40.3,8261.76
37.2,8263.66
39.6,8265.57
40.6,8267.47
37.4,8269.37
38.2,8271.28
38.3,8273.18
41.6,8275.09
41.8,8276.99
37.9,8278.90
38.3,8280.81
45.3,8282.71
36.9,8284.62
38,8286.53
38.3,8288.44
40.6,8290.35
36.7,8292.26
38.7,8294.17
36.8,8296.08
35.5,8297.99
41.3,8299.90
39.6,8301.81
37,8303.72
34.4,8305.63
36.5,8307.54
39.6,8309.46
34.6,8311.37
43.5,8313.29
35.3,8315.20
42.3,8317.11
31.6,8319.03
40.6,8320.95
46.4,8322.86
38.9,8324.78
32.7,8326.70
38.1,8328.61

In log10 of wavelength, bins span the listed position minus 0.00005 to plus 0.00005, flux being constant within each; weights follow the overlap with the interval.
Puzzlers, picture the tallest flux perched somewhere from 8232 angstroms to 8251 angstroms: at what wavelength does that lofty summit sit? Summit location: 8242.76 angstroms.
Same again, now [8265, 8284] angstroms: 8282.71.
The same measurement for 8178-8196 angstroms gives 8191.67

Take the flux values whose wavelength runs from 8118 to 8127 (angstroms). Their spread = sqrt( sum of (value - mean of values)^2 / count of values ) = 1.1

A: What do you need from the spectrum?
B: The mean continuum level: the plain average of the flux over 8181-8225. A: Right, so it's 38.7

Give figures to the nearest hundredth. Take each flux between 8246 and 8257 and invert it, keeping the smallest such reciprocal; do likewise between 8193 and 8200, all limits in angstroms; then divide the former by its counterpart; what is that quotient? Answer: 1.02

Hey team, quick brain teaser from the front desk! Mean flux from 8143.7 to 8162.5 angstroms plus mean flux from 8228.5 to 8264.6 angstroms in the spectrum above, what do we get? 78.6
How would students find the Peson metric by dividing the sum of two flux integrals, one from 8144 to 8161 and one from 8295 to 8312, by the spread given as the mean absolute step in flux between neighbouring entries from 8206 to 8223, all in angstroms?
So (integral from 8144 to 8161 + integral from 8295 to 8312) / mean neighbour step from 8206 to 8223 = 315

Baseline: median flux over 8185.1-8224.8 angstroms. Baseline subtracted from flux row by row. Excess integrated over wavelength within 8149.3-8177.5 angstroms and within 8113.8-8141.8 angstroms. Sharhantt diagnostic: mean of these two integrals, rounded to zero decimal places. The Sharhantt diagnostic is 18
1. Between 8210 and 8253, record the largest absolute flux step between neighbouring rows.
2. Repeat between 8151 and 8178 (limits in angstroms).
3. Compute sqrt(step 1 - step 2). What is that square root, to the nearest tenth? 1.2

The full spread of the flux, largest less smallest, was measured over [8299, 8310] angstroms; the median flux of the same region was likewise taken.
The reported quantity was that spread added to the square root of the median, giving 13.1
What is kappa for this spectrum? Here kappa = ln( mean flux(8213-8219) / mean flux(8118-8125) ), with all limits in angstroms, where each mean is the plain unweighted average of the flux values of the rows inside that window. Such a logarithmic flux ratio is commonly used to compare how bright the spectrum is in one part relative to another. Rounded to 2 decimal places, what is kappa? -0.08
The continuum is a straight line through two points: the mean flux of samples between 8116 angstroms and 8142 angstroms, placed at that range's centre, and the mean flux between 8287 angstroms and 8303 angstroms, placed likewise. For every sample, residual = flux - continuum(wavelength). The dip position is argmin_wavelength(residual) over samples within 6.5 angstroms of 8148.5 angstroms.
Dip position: 8150.28 angstroms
